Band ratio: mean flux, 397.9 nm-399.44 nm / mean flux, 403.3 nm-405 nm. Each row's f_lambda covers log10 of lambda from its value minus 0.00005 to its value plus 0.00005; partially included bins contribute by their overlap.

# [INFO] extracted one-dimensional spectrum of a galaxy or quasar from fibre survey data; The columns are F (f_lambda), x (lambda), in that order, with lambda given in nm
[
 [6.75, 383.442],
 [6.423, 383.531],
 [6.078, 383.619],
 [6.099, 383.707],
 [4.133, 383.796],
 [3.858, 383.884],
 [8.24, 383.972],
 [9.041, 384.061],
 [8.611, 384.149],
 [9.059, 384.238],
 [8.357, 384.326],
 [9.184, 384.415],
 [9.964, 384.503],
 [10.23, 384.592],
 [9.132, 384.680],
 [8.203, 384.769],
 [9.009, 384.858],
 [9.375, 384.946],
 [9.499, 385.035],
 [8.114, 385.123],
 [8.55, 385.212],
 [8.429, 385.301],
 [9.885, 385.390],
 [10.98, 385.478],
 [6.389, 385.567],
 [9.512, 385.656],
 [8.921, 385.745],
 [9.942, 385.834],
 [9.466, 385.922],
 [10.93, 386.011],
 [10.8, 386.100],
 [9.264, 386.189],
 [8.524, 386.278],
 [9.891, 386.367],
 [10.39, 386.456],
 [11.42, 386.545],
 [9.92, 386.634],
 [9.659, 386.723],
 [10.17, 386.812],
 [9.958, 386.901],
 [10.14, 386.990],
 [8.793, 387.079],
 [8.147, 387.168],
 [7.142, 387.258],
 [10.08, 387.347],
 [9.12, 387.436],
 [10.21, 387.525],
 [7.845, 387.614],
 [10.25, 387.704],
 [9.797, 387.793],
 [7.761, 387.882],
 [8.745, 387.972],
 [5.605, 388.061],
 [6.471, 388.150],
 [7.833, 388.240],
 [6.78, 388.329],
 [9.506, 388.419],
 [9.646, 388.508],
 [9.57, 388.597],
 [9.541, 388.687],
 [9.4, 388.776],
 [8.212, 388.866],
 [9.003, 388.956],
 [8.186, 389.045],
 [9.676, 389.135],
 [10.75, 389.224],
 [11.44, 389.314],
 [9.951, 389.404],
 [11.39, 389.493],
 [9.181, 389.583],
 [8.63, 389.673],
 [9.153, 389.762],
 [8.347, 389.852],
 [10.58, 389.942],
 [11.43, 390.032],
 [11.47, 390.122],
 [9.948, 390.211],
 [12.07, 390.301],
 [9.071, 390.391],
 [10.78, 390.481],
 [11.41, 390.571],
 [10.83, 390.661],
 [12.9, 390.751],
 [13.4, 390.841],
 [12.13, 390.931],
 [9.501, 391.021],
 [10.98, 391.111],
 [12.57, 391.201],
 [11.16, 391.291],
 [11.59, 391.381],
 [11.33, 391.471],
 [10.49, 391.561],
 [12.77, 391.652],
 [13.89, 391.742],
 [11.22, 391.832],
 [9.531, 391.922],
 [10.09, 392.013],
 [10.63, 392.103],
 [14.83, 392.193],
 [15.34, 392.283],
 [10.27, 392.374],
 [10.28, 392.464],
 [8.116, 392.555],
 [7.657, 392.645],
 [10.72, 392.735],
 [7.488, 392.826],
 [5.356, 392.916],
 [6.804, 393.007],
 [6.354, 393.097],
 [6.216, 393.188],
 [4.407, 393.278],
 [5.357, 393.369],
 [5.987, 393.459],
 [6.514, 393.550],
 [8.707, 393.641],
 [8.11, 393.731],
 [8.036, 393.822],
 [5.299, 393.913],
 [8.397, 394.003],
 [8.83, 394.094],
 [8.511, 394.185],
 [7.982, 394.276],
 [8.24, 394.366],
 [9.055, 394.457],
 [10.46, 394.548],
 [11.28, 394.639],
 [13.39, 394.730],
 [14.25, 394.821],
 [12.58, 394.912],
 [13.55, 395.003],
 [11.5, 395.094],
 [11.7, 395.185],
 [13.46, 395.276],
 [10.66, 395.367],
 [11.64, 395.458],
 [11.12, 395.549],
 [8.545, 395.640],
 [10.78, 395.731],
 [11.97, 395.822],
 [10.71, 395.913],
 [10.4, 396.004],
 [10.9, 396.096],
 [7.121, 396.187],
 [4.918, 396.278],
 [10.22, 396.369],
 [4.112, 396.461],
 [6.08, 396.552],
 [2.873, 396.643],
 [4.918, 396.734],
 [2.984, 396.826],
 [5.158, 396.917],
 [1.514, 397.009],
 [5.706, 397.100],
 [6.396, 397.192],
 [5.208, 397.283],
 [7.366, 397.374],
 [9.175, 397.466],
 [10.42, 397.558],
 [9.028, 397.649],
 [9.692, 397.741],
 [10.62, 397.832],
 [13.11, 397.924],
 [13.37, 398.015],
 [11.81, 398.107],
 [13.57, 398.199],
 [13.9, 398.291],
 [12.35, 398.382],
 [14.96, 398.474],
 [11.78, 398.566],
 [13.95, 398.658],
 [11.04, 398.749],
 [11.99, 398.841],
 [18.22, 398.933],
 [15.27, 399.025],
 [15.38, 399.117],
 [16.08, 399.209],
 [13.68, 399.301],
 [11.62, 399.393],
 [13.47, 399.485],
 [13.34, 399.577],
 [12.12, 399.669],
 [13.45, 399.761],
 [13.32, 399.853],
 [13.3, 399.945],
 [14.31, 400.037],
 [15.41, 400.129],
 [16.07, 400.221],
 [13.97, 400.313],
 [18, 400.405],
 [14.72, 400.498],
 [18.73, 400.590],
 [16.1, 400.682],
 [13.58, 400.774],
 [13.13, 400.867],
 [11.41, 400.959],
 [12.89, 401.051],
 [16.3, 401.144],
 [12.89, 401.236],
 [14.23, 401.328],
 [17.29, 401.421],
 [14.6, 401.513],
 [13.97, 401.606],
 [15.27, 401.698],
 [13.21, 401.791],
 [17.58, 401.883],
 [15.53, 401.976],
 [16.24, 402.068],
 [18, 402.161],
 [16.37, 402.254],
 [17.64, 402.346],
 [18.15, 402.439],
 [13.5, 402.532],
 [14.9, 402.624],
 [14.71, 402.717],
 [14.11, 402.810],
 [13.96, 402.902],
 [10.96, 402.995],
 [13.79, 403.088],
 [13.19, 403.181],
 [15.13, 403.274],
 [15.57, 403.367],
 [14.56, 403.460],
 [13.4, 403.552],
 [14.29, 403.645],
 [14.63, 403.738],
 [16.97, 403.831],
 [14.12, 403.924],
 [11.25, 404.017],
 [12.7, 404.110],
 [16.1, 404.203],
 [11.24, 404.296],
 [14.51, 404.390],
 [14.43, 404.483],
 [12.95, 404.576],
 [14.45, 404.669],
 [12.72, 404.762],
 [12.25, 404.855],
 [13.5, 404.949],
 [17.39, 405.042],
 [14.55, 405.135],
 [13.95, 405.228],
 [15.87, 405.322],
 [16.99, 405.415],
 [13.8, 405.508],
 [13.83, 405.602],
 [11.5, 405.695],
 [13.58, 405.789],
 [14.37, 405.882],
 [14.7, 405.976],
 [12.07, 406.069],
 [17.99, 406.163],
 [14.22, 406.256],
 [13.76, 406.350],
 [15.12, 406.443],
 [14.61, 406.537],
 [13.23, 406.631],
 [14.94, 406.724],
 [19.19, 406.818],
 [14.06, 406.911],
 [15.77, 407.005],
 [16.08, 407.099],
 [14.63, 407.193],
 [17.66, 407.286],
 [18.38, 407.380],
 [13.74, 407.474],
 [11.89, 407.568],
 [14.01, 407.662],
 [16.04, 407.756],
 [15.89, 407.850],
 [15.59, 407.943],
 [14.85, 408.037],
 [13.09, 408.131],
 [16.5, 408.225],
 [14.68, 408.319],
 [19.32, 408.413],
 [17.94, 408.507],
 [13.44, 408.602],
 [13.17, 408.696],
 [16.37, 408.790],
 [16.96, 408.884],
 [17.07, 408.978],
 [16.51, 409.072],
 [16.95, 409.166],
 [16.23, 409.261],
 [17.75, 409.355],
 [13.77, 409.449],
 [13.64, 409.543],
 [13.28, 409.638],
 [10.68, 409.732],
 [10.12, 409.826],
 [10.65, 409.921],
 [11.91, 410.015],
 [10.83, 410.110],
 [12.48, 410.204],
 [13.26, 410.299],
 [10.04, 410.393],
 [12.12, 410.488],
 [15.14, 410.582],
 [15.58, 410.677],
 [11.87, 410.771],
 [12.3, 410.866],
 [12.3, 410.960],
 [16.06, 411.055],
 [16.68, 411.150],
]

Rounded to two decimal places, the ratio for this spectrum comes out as 0.98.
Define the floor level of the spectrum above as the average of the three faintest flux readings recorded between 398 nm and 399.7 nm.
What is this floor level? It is 11.5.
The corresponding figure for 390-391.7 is 9.5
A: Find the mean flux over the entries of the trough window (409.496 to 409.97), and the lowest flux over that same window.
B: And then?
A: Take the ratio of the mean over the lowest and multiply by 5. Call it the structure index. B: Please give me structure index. 5.8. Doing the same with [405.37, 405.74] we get 6.1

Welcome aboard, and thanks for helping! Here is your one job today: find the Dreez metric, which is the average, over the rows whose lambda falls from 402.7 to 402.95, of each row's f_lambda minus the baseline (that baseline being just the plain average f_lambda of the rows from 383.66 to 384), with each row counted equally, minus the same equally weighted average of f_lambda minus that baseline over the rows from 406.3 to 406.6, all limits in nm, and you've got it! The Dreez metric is -0.2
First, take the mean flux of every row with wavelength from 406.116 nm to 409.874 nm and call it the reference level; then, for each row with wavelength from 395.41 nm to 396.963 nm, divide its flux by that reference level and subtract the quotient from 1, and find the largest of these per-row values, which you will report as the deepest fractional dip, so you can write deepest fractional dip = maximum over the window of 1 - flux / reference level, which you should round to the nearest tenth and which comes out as 0.8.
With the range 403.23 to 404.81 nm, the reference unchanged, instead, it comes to 0.3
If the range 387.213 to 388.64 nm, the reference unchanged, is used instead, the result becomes 0.6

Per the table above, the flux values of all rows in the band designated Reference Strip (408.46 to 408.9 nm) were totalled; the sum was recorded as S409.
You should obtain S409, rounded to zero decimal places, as 78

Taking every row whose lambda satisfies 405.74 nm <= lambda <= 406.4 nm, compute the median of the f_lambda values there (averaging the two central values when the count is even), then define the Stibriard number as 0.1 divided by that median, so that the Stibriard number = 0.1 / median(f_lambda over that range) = 0.0070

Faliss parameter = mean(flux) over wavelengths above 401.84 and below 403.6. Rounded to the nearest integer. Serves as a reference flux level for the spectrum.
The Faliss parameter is 15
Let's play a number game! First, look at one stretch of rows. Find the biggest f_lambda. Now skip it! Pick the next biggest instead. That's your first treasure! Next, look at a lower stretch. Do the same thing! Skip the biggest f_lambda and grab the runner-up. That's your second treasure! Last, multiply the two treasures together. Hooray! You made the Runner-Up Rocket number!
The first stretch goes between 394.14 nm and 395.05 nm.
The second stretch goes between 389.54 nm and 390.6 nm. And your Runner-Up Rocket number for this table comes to 155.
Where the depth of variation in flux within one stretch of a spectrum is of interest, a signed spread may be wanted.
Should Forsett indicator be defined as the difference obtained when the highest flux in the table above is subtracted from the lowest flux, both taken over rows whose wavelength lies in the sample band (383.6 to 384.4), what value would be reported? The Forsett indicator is -5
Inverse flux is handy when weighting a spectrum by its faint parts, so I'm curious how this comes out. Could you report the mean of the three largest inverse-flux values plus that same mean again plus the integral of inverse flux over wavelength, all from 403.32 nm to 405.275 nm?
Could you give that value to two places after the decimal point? 0.31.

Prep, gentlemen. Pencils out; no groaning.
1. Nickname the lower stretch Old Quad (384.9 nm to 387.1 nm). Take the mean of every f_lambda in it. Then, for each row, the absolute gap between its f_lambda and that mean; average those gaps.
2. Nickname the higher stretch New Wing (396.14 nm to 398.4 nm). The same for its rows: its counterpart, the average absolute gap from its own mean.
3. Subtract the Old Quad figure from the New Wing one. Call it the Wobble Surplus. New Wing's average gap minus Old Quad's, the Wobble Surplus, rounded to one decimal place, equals 2.5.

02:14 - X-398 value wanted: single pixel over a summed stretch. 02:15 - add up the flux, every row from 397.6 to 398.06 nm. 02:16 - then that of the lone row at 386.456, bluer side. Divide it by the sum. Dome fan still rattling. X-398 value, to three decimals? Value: 0.186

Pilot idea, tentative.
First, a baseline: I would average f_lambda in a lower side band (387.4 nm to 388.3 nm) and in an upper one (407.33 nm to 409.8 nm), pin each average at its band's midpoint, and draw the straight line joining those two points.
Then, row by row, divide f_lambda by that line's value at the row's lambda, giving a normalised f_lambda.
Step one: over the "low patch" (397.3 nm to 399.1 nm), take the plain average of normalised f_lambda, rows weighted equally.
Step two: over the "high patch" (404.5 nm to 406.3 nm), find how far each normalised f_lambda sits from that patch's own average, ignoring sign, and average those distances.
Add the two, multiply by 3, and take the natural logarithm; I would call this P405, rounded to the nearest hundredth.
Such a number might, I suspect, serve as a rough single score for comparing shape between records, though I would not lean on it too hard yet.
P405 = 1.21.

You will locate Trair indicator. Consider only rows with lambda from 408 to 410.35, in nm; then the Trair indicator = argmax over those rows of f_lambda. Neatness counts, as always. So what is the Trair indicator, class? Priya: 408.413 nm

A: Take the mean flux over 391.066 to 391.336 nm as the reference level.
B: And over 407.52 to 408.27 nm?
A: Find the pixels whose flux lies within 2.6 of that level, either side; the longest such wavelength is 408.131 nm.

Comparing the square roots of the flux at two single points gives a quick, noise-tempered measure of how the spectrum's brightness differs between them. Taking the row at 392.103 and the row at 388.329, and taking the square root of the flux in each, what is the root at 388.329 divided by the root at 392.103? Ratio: 0.80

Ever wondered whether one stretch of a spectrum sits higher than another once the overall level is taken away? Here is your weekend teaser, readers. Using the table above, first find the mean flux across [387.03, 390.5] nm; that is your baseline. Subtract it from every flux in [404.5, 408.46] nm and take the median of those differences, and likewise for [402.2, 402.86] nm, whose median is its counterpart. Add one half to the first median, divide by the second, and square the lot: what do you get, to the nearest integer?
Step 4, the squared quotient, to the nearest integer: 1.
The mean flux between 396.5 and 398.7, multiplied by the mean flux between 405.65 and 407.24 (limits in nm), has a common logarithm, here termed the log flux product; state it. 2.12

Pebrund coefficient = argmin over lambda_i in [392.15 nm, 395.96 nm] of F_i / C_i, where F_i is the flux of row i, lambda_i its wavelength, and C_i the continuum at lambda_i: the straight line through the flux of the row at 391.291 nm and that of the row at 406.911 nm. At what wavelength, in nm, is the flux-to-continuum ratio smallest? 393.278 nm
